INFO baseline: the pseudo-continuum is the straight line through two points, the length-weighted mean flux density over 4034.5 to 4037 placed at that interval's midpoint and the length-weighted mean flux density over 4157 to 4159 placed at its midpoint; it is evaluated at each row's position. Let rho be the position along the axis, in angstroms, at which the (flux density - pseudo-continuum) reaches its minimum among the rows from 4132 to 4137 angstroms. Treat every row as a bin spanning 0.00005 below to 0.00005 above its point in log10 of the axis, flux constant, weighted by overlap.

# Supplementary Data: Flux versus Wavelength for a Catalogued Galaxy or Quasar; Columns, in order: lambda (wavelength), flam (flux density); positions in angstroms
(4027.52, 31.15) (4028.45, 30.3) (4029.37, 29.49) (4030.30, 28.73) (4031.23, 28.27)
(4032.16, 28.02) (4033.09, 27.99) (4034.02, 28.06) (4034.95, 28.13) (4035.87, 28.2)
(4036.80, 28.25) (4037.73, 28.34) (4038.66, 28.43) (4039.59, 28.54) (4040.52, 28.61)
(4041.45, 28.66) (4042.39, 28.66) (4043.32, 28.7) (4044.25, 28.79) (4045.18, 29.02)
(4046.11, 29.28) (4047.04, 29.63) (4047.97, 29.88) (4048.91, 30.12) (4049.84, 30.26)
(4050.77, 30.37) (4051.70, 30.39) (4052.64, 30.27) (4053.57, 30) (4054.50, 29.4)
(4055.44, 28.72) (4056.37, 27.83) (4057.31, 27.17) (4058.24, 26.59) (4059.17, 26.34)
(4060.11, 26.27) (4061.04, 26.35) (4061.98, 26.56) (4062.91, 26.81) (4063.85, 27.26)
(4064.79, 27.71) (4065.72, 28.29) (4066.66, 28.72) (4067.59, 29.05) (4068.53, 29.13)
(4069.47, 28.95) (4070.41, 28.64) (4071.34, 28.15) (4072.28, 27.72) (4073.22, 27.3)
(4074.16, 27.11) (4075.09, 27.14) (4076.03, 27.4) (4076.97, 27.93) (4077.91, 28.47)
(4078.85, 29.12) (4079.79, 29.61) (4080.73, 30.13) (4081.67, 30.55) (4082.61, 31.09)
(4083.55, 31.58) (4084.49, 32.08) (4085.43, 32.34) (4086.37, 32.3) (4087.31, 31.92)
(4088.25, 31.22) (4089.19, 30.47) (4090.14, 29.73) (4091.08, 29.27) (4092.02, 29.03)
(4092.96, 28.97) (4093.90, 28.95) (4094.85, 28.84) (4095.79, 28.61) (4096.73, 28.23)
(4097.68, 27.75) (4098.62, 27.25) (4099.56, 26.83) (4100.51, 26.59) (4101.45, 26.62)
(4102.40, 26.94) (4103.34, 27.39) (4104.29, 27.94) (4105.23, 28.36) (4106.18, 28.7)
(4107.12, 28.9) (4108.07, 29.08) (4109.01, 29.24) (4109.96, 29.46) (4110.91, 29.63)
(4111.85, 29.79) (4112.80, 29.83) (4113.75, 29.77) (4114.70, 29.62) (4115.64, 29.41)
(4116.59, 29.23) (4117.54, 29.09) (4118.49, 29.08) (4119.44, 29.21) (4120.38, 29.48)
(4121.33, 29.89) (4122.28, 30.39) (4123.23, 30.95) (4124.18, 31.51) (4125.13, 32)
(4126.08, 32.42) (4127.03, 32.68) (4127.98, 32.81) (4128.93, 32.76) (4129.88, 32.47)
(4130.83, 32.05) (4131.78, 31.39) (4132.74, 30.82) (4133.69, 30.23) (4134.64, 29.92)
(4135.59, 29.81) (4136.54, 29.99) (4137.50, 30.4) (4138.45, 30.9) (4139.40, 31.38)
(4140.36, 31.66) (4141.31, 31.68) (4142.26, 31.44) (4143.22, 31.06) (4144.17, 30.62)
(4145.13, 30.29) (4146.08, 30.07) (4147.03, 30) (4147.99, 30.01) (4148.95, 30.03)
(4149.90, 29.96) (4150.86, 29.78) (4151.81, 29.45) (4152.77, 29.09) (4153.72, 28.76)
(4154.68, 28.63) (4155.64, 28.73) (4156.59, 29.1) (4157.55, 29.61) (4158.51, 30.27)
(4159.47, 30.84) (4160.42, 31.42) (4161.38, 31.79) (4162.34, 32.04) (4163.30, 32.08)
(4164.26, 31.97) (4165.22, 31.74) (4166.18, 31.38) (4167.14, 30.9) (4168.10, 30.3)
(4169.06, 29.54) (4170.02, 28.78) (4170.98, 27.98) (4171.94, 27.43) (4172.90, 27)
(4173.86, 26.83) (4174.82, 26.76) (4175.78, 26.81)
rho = 4135.59 angstroms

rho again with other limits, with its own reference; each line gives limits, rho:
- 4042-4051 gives 4042.39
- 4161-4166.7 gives 4166.18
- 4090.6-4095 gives 4094.85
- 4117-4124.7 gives 4118.49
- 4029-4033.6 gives 4033.09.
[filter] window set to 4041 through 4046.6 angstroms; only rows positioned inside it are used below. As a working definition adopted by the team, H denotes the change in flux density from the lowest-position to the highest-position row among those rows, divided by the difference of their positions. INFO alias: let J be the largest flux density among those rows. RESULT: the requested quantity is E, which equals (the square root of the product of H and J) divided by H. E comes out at 14.8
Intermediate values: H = 0.13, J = 29.28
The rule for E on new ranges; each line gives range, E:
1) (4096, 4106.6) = 24.0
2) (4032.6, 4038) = 19.4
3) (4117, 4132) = 14.3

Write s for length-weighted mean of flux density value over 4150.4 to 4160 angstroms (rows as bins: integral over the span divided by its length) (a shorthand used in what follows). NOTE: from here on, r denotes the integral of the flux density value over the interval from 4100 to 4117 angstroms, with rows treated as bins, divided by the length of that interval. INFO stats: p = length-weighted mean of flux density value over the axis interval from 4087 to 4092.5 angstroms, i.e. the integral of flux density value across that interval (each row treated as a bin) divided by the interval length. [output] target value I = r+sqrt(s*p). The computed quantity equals 58.5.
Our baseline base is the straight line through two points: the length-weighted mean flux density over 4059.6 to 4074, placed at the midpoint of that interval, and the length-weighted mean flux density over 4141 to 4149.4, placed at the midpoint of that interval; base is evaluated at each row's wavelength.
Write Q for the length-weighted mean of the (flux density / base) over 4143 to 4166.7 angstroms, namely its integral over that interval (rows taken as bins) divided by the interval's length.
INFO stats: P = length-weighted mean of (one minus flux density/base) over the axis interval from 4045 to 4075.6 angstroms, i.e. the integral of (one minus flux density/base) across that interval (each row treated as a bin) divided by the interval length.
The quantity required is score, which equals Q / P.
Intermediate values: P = -0.031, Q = 0.98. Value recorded -32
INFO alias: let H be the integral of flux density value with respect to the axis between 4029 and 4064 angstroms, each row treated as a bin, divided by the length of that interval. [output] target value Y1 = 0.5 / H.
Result 0.0176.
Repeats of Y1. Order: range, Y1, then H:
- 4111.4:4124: 0.0168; 29.7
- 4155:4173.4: 0.0166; 30.1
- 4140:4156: 0.0166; 30.1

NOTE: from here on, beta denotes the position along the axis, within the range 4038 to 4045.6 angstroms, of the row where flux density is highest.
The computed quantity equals 4045.18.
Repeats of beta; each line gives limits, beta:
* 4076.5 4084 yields 4083.55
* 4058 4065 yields 4064.79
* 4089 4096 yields 4089.19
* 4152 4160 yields 4159.47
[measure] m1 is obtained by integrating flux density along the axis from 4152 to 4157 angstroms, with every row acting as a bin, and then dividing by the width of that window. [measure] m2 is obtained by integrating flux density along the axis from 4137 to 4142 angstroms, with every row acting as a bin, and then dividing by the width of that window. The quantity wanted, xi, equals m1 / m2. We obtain 0.93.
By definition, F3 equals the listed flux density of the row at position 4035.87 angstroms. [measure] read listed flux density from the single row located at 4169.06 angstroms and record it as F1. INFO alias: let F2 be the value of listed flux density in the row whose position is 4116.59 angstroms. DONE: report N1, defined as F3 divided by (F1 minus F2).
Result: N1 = 91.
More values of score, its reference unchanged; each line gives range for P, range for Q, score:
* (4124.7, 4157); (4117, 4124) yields -107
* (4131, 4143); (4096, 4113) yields -50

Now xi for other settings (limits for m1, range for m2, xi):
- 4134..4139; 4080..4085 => 0.98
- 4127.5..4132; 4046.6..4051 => 1.08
